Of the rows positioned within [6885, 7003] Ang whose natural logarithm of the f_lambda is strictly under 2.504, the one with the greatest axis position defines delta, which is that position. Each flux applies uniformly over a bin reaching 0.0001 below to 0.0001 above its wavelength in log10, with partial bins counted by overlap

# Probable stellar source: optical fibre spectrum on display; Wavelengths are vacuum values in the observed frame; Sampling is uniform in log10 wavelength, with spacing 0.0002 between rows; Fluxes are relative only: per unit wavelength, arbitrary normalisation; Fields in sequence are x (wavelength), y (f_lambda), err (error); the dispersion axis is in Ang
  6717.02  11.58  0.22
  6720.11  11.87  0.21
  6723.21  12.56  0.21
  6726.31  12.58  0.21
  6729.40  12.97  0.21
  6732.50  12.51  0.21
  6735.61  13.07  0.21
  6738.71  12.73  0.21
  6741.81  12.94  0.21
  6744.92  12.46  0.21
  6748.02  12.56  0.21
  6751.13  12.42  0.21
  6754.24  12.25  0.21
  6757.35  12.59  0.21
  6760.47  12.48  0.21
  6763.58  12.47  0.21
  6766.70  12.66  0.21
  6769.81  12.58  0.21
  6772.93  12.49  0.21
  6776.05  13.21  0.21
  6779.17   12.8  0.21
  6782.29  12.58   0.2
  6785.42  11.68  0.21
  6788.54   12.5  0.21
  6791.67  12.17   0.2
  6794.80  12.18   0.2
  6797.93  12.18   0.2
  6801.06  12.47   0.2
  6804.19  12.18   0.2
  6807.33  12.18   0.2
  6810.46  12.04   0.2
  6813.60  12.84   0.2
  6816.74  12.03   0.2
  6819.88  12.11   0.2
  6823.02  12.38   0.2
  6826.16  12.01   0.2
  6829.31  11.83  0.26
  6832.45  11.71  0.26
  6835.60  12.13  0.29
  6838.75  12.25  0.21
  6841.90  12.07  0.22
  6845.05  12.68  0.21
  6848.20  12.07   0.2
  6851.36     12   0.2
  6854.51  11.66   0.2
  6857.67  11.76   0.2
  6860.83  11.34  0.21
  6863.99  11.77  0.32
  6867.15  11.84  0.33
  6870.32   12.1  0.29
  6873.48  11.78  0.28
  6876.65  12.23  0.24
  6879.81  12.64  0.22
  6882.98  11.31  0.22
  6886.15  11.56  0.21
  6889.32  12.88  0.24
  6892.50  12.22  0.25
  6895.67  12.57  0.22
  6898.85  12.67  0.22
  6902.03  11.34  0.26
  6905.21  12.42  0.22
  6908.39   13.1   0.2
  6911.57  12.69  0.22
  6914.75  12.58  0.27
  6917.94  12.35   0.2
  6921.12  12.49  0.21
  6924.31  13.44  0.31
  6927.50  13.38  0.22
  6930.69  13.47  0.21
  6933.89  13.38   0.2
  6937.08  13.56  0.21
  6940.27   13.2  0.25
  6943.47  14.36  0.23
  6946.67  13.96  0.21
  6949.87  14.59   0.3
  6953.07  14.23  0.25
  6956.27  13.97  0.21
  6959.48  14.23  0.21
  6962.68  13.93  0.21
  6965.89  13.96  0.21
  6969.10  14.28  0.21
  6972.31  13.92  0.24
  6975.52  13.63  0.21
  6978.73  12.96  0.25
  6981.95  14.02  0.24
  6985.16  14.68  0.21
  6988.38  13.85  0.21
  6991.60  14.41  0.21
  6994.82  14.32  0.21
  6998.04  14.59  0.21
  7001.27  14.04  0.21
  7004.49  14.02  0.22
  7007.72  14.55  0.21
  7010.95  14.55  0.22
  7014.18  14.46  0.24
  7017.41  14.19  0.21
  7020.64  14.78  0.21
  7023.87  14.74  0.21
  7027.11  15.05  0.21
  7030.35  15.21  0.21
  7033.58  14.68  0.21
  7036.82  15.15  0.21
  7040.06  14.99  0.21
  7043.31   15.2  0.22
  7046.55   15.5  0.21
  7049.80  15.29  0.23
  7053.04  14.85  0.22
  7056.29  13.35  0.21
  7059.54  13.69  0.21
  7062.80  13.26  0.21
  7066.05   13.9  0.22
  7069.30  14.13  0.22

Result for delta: 6902.03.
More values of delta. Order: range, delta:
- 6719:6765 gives 6720.11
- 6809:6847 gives 6841.90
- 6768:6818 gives 6816.74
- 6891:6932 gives 6902.03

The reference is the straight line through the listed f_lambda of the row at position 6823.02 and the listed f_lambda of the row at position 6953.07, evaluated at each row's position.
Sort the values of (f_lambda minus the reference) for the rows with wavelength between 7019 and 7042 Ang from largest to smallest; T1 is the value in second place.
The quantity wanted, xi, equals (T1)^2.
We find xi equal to 0.05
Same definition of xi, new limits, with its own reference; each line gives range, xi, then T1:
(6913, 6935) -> 0.20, -0.4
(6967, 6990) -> 0.03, -0.2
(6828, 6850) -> 0.13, -0.4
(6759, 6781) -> 1.17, 1.1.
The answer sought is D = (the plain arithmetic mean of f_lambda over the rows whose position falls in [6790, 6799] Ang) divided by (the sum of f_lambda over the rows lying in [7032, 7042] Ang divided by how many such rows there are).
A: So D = 0.82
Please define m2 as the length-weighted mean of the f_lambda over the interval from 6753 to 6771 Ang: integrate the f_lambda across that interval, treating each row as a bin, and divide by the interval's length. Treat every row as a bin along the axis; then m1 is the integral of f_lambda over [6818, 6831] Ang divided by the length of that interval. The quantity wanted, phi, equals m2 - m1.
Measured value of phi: 0.4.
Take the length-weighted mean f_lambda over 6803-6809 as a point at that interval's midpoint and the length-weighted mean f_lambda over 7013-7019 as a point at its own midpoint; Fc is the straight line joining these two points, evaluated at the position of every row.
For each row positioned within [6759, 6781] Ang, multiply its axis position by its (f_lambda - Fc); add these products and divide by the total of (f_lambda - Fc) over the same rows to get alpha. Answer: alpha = 6770.5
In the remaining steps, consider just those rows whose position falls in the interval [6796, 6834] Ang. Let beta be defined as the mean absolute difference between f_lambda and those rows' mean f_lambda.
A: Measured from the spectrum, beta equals 0.21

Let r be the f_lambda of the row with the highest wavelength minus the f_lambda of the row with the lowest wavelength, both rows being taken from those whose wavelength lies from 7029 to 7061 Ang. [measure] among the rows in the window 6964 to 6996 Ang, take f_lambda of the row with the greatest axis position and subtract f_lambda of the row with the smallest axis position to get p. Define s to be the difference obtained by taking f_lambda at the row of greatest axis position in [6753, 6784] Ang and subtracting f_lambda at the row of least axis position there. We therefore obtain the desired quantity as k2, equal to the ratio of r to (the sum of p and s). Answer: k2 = -2.2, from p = 0.360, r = -1.52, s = 0.3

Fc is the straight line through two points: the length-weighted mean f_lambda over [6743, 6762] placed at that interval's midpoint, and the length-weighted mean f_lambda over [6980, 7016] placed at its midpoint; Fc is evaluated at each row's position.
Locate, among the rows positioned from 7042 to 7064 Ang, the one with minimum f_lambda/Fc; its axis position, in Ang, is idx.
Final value 7062.80 Ang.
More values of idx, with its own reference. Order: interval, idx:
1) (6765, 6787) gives 6785.42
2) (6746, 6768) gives 6754.24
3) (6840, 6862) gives 6860.83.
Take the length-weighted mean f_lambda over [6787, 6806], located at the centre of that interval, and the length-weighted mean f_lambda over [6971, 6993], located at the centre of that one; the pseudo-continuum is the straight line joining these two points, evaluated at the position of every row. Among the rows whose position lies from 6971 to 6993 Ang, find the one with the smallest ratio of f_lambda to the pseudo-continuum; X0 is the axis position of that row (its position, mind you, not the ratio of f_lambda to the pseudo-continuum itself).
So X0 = 6978.73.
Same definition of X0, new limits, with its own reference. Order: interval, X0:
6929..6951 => 6940.27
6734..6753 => 6751.13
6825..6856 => 6854.51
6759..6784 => 6772.93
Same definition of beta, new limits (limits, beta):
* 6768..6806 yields 0.28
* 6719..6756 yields 0.23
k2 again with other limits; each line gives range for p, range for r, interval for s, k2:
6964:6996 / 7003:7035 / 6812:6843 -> -1.6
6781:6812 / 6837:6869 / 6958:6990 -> 0.4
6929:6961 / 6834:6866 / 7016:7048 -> -0.2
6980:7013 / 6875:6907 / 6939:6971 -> 0.1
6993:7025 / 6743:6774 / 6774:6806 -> 0.0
